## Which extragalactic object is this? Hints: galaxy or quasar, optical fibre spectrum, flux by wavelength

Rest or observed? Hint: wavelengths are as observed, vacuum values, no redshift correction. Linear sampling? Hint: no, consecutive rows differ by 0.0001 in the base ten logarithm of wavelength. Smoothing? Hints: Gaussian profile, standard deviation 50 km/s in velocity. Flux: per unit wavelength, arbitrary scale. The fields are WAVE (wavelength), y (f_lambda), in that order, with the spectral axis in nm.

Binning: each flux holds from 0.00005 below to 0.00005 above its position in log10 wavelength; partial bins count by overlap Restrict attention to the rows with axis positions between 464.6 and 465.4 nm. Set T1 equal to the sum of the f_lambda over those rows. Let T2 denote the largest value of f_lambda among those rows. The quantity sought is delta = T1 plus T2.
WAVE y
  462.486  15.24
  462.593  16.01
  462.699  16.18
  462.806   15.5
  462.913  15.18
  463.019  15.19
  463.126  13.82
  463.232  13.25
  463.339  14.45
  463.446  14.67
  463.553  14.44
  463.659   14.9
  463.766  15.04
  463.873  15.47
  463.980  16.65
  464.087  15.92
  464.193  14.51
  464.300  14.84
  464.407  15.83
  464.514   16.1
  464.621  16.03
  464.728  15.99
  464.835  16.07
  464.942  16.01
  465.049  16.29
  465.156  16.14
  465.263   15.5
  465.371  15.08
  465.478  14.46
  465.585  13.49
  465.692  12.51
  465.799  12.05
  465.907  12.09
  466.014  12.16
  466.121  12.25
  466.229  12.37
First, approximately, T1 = 127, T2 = 16.29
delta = 143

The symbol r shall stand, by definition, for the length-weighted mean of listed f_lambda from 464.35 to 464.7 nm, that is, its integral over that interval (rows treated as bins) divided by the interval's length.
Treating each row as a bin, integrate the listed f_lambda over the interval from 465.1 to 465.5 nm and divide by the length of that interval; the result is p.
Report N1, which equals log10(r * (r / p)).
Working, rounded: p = 15.3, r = 16.0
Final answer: 1.22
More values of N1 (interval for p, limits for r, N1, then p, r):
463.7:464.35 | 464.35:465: 1.22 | 15.4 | 16.0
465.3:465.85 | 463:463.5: 1.17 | 13.6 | 14.2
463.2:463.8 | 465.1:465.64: 1.19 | 14.5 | 14.9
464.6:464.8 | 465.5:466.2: 0.99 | 16.0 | 12.5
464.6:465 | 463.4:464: 1.15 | 16.0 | 15.1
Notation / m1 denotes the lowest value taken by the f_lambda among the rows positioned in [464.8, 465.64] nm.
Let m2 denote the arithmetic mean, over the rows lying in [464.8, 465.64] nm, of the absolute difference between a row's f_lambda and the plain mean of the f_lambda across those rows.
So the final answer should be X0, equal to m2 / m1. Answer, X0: 0.058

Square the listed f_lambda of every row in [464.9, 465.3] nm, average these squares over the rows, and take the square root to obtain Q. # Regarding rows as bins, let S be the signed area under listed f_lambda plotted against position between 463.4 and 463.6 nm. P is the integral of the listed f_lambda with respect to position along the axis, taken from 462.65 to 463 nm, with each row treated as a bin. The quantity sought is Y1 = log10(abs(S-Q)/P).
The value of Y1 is 0.38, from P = 5.4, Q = 16.0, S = 3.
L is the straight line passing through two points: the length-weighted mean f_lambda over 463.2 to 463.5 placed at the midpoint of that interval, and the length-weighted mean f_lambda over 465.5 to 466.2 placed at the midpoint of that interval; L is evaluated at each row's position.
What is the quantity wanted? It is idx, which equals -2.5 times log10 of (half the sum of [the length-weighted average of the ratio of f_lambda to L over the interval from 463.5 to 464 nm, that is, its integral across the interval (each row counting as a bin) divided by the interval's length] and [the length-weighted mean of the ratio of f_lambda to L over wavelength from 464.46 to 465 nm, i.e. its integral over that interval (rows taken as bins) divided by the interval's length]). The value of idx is -0.156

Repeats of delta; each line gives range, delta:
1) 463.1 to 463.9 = 132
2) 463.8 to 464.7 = 142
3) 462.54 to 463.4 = 136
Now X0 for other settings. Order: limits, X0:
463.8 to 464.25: 0.045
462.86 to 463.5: 0.045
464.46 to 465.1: 0.005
